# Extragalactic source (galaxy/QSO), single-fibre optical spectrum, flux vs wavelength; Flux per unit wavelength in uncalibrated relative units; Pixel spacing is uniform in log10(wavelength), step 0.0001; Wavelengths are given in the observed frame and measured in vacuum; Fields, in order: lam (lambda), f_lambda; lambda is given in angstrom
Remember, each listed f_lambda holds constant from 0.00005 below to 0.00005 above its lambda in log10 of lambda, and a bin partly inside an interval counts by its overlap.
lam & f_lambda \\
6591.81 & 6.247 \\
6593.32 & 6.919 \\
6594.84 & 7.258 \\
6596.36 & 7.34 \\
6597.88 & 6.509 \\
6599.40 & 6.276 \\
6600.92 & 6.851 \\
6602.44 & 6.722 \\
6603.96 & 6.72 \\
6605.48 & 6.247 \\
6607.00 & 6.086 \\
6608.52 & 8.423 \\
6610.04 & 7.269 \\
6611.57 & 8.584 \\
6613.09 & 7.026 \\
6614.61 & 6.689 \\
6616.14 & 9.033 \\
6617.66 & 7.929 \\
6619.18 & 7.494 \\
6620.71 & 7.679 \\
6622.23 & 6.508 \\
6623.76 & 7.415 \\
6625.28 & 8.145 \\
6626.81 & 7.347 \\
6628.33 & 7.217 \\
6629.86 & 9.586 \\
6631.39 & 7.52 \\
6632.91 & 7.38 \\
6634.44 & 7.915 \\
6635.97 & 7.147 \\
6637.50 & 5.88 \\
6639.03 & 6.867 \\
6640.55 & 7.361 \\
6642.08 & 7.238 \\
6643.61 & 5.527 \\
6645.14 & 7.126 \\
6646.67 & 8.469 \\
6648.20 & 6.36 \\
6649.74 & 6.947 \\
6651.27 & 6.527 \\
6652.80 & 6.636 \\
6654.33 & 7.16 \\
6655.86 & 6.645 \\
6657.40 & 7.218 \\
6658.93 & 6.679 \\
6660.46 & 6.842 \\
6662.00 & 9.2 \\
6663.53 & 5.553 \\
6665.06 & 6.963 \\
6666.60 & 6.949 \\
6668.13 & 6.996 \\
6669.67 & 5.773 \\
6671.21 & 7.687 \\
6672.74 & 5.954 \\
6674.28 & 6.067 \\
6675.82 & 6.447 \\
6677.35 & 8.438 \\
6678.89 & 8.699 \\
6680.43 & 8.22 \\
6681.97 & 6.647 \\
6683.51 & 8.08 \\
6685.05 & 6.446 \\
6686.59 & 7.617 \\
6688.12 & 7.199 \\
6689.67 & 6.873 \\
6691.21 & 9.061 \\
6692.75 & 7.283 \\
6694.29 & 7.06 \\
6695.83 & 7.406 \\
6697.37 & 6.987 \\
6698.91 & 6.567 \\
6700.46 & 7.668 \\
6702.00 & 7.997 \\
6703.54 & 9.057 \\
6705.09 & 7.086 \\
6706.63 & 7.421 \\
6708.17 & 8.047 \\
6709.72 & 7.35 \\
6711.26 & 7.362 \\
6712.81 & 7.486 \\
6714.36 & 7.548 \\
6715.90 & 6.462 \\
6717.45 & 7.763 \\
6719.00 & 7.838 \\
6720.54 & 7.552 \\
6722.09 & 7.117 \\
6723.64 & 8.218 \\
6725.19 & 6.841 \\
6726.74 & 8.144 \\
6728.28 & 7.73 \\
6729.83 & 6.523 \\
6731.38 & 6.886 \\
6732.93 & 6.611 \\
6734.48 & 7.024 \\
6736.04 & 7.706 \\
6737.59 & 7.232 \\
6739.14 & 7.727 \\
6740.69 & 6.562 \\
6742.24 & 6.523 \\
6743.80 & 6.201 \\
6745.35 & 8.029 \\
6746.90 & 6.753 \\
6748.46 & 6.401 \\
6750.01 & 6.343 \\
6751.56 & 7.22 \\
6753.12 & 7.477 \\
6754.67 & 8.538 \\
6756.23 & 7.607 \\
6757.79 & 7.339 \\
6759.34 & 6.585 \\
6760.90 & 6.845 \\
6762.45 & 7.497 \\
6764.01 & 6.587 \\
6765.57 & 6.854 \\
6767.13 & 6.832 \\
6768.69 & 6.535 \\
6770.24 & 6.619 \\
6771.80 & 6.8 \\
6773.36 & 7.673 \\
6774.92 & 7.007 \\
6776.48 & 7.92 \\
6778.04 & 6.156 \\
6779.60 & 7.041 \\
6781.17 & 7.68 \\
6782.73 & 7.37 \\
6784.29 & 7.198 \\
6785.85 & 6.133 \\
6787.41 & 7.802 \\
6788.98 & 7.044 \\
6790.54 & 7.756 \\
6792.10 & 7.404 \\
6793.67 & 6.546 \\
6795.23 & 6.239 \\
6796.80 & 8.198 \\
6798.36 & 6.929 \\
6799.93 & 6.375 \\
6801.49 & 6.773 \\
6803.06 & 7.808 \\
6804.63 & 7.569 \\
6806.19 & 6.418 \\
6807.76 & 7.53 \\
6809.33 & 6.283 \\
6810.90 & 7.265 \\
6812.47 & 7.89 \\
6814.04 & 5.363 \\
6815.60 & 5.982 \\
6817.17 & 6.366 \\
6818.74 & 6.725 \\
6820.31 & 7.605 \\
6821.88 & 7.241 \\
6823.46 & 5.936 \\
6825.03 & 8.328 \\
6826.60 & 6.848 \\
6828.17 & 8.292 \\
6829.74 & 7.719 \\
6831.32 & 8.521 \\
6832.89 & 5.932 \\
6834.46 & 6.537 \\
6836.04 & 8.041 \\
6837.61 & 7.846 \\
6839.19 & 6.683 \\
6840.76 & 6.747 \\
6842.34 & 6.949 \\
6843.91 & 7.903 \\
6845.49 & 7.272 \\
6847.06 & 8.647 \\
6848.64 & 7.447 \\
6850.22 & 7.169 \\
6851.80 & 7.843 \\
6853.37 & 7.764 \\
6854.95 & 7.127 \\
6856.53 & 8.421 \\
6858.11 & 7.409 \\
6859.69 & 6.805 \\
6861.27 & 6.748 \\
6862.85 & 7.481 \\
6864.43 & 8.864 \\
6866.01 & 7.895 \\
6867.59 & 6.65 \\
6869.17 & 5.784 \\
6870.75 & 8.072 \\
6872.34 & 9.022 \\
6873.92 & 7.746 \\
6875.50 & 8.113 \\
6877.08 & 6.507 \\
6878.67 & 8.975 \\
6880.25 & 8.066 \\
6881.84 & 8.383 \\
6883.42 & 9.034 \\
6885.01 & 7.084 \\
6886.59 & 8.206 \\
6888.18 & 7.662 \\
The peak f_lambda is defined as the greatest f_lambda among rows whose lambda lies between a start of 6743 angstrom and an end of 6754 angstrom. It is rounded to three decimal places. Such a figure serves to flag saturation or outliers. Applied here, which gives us 8.029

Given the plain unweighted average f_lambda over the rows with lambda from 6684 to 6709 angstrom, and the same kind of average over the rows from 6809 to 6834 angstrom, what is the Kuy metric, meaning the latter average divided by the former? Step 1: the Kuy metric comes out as 0.94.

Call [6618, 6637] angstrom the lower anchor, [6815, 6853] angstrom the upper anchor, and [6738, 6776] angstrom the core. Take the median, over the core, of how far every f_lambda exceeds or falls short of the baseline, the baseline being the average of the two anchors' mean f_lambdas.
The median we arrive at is -0.6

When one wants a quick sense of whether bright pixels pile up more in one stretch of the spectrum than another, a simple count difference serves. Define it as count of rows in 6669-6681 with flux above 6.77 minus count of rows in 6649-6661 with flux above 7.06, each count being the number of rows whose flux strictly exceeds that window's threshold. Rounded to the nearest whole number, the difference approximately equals 2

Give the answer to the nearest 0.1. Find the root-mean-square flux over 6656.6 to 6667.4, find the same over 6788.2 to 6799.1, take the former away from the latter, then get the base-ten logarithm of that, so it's -1.2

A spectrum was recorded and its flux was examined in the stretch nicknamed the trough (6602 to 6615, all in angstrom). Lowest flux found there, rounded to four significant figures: 6.086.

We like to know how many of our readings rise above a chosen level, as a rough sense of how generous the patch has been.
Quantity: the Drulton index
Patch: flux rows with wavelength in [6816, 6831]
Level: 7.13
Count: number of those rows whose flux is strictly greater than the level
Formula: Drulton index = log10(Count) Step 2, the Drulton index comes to 0.70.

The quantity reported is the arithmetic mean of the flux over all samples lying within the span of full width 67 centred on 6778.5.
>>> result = 7.09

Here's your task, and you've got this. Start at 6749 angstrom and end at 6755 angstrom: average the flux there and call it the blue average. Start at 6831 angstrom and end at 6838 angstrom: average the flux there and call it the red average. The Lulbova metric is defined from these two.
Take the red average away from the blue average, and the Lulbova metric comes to 0.0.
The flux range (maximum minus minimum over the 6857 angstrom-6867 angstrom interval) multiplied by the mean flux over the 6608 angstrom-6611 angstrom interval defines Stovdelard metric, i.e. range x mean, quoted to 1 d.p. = 16.6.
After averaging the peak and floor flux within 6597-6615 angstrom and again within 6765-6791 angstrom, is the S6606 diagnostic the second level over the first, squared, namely 0.92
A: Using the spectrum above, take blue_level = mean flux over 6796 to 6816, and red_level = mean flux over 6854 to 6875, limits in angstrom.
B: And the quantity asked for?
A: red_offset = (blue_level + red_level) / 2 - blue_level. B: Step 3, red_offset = 0.29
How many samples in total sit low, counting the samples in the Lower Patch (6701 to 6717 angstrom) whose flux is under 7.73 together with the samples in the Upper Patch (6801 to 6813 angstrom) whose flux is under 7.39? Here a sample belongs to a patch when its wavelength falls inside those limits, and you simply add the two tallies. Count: 11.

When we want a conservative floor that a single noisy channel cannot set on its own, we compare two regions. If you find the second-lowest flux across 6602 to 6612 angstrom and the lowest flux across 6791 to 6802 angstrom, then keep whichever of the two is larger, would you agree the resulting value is 6.2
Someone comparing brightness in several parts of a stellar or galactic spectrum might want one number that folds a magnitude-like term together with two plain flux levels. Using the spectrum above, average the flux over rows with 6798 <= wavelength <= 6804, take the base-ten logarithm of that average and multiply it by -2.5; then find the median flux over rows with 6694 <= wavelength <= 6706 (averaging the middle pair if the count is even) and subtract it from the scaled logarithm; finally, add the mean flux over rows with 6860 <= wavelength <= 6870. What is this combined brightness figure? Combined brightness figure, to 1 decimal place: -2.1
